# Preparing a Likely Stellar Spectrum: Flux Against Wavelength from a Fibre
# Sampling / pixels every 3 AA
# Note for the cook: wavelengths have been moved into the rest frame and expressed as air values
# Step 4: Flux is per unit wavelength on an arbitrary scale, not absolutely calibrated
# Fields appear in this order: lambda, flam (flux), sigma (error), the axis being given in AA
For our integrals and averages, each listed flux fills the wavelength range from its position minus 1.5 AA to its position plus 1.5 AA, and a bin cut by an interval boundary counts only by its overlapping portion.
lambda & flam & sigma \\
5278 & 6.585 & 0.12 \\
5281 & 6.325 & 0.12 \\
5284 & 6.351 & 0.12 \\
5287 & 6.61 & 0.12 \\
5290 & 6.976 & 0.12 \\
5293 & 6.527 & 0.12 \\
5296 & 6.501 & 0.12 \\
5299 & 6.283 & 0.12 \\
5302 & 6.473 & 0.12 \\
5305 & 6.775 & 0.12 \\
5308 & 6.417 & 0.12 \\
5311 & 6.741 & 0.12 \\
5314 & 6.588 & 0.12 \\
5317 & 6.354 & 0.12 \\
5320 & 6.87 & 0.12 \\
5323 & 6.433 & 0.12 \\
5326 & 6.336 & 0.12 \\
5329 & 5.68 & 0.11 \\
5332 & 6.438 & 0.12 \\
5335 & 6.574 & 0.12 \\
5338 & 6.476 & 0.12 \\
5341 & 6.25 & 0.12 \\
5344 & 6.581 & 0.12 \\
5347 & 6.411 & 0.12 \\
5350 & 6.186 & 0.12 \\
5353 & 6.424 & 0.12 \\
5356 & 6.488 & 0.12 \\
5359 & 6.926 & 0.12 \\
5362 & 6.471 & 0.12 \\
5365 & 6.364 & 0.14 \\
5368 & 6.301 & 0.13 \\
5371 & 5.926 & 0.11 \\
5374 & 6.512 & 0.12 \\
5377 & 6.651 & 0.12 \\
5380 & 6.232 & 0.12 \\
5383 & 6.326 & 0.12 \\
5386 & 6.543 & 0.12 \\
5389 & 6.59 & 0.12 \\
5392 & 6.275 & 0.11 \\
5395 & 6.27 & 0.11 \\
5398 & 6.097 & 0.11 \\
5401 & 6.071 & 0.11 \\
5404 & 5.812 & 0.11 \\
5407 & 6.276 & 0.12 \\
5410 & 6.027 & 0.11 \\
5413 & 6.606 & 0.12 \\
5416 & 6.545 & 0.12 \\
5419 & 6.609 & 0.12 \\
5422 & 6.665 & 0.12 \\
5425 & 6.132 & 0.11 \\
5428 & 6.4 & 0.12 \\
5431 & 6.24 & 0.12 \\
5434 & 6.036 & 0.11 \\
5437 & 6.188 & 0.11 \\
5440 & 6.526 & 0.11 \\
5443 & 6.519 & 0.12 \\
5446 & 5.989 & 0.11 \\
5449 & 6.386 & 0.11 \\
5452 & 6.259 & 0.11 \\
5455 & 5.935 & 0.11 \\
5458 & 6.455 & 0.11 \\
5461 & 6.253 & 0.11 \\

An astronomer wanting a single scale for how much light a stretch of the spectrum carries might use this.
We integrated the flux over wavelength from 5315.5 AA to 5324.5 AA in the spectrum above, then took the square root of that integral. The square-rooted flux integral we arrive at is 7.68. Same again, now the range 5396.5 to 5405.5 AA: 7.34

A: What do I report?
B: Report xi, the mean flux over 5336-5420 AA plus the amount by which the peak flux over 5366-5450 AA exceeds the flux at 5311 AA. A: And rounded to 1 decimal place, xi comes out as 6.3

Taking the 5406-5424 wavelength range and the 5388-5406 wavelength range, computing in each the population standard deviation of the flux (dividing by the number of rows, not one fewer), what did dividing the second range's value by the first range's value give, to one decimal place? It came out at 1.0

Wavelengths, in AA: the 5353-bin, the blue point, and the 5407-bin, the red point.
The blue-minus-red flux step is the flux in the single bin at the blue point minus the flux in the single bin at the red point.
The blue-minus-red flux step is 0.15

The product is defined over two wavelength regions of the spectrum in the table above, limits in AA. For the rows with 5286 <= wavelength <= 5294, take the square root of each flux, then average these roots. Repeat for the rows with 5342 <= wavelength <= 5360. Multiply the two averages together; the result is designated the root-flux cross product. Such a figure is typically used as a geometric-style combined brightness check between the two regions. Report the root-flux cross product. 6.60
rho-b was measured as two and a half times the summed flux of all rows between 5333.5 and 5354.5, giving 112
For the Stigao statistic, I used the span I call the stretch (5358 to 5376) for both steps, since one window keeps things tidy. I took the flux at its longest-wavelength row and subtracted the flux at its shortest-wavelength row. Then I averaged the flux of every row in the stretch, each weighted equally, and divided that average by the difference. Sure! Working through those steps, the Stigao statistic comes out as -15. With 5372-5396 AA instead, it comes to -27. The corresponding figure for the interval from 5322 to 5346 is 43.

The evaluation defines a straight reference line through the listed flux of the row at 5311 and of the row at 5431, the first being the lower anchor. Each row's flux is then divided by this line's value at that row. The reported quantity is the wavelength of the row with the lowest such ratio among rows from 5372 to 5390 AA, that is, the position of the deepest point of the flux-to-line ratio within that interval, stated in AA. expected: 5380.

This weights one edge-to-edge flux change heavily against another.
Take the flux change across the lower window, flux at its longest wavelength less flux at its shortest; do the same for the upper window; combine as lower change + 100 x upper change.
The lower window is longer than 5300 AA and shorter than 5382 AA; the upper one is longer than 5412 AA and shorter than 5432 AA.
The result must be -37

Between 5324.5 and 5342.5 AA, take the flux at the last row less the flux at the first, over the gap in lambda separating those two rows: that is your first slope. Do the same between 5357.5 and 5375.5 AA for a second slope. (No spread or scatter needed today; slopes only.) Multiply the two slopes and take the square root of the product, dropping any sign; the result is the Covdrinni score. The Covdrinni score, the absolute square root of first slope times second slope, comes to 0.013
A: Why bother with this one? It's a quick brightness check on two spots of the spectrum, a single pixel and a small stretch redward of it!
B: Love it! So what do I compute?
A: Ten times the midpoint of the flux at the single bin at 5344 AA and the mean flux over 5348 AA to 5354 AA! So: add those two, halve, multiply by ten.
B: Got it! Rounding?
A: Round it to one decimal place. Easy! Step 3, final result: 64.4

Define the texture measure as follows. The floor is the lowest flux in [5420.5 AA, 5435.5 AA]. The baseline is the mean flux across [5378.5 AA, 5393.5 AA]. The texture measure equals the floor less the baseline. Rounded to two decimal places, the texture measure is -0.36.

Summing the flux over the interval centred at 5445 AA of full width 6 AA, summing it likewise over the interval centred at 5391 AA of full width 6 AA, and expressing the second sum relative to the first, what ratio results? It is 1.03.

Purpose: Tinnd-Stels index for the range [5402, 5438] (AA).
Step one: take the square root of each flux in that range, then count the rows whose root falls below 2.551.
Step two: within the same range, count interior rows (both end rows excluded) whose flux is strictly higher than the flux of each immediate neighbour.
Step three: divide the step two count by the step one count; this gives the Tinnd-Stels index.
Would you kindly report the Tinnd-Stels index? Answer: 0.50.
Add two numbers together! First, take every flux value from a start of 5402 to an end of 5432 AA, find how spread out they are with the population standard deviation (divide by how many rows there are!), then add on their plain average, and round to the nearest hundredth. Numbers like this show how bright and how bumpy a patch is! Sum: 6.60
